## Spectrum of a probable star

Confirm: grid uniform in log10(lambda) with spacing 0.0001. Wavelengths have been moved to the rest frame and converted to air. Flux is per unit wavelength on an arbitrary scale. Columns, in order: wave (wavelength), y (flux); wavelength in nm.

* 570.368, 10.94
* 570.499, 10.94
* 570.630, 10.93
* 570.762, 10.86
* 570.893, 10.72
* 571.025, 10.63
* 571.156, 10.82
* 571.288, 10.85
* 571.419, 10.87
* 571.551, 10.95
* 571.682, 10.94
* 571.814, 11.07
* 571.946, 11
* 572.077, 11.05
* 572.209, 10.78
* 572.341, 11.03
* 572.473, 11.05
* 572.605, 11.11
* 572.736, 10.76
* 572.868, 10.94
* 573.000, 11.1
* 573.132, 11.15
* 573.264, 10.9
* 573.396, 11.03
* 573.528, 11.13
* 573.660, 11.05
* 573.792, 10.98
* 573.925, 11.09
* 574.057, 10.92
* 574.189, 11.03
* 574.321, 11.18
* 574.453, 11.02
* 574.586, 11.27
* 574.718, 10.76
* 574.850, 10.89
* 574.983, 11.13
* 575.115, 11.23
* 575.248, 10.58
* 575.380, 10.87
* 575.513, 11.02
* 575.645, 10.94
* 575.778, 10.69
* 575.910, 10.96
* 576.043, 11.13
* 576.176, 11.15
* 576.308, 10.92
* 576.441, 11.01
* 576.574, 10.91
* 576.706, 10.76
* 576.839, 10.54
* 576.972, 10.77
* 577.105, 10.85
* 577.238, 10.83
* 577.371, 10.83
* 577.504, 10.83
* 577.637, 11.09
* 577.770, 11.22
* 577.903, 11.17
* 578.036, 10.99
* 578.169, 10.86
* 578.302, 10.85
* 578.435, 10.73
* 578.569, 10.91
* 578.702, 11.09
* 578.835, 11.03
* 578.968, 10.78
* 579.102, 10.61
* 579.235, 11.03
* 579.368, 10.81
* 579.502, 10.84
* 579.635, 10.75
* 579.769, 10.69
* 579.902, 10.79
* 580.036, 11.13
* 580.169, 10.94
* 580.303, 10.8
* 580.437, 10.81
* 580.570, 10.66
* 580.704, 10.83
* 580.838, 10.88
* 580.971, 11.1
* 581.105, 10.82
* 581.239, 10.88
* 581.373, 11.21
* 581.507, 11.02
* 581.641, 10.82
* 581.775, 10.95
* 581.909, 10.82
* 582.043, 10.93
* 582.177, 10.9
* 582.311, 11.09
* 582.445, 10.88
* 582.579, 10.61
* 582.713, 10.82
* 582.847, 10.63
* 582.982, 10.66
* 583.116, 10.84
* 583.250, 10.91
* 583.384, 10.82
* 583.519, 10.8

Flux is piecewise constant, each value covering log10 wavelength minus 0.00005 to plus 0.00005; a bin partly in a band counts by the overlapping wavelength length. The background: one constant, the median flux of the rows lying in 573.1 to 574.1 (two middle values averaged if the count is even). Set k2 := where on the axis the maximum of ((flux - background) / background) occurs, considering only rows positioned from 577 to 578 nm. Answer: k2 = 577.770 nm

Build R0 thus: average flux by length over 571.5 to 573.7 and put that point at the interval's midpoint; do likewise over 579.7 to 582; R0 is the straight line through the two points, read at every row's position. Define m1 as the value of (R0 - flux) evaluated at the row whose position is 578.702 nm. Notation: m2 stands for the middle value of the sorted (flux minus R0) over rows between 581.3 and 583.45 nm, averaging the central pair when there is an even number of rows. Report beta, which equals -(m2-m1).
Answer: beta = -0.2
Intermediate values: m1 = -0.17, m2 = 0.00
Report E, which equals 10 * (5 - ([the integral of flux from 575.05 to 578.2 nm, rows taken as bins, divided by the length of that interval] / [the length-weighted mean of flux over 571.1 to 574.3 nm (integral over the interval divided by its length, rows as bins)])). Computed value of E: 40.1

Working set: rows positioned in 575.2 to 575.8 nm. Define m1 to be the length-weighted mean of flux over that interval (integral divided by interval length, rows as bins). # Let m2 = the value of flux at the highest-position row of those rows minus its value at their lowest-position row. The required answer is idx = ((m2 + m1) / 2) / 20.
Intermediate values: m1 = 10.8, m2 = 0.110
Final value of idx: 0.274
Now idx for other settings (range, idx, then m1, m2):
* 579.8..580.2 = 0.277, 10.9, 0.150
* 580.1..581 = 0.275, 10.9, 0.160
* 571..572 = 0.282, 10.9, 0.370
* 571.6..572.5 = 0.277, 11.0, 0.110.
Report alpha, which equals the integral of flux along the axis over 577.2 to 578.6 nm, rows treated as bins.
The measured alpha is 15.31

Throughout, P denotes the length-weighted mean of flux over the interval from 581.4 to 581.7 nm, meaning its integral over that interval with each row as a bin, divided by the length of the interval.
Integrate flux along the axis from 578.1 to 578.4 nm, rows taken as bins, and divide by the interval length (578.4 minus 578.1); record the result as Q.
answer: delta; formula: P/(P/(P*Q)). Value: 119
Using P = 11.0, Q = 10.9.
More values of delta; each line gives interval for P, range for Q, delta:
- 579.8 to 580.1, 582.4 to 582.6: 118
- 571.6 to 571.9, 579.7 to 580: 118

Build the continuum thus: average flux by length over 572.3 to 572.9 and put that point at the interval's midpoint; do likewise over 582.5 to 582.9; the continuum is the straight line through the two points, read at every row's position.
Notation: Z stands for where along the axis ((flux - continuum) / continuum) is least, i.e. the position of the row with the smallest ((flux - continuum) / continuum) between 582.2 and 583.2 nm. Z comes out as 582.579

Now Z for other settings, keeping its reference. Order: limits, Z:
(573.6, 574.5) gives 574.057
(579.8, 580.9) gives 580.570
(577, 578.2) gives 577.238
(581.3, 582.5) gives 581.641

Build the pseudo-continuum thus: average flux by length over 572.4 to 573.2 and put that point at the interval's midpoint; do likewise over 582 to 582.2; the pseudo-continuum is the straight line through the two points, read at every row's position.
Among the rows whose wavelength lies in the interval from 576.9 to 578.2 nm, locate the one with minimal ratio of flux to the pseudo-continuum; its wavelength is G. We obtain 576.972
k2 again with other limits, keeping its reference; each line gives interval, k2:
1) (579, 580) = 579.235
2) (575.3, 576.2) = 576.176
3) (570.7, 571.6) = 571.551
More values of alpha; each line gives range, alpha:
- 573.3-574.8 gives 16.56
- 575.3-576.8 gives 16.40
